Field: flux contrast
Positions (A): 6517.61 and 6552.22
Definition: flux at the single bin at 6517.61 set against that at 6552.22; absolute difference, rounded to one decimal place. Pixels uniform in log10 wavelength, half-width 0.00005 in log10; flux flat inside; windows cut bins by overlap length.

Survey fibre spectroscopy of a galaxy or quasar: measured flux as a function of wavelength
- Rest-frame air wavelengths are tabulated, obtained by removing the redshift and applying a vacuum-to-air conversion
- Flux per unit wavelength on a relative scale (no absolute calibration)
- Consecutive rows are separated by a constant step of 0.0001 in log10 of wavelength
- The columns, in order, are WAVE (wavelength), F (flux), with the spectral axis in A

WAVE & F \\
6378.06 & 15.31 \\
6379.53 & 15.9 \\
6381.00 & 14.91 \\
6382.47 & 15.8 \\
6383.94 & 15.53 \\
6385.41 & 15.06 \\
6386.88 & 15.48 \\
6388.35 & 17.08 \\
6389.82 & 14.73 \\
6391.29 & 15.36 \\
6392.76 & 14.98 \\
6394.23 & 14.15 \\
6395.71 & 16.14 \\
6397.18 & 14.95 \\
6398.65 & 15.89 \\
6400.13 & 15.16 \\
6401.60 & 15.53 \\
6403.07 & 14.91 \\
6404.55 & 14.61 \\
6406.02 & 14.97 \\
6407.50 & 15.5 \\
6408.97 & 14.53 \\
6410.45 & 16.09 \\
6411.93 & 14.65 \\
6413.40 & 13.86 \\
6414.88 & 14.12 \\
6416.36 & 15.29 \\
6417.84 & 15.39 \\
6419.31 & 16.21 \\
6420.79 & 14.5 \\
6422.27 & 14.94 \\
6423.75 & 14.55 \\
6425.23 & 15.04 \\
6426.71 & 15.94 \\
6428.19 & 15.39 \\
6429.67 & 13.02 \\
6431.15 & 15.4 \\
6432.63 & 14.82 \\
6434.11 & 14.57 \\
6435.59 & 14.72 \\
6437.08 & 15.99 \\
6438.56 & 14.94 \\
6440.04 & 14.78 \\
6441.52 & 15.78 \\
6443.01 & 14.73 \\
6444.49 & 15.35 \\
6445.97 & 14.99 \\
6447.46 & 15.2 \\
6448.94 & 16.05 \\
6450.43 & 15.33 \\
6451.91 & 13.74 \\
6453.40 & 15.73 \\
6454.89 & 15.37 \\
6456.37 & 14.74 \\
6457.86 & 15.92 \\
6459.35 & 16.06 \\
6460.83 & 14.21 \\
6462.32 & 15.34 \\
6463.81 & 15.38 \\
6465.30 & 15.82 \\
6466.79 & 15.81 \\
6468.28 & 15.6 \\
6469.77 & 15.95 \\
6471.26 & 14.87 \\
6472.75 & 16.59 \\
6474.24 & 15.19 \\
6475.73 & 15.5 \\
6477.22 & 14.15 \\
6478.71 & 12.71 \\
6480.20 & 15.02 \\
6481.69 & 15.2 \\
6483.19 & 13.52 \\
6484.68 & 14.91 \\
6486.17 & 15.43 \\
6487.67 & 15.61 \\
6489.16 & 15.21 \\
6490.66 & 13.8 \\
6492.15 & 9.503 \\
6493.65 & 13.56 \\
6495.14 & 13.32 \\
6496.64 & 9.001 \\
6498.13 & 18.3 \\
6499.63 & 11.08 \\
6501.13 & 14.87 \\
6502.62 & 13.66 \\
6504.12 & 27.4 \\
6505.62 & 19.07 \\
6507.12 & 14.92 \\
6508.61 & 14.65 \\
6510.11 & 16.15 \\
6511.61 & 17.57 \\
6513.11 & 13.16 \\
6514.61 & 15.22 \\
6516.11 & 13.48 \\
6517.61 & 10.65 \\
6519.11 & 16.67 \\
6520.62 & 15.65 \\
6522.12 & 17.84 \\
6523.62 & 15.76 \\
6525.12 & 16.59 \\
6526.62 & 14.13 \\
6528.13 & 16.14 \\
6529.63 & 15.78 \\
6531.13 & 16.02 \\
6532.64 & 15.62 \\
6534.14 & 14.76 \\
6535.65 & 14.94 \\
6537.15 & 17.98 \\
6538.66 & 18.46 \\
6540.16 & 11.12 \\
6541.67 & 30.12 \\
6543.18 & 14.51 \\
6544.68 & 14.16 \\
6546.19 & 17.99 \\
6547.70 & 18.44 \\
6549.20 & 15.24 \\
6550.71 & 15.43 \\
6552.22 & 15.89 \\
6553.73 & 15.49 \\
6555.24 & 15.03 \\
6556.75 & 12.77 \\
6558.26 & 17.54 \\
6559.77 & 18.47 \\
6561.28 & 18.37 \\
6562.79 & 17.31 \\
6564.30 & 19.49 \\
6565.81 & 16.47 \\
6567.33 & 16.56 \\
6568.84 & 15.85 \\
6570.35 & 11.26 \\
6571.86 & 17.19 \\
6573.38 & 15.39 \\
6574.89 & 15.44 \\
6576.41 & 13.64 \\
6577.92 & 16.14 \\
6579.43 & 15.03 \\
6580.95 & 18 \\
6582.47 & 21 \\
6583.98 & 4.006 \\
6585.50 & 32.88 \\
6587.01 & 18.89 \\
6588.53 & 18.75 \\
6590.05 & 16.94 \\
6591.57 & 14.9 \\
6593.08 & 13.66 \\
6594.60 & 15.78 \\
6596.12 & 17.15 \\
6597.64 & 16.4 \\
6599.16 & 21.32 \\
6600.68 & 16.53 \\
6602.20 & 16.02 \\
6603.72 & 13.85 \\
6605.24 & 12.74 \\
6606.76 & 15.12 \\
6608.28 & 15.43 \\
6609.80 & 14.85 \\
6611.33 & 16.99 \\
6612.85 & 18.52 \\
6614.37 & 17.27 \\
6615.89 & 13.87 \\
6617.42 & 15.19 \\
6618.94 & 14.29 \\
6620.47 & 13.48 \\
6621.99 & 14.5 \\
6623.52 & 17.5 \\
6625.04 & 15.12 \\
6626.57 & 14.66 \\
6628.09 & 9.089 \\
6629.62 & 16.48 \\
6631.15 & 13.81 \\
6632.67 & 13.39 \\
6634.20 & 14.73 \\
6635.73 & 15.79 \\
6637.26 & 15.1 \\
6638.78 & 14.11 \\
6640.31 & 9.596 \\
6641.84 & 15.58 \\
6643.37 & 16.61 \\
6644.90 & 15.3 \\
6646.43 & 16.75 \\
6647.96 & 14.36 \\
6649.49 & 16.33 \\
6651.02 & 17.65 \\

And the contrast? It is 5.2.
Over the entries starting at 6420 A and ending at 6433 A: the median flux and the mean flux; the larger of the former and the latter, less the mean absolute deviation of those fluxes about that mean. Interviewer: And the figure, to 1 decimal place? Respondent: 14.4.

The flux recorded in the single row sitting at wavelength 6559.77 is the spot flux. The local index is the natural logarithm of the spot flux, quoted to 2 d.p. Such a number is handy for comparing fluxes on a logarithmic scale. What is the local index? 2.92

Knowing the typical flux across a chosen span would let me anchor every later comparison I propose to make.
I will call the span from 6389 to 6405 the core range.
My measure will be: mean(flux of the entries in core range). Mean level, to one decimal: 15.1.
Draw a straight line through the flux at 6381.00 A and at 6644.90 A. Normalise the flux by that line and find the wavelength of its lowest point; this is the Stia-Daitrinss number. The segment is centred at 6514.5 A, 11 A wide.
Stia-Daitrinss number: 6517.61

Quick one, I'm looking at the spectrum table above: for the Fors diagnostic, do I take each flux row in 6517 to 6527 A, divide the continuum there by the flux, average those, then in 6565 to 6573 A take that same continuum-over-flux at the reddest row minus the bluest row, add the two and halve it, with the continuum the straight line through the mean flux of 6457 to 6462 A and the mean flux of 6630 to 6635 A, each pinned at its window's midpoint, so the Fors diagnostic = 0.48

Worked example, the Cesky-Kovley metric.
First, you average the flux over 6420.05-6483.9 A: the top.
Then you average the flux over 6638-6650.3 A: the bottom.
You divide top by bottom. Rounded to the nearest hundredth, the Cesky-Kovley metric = 1.02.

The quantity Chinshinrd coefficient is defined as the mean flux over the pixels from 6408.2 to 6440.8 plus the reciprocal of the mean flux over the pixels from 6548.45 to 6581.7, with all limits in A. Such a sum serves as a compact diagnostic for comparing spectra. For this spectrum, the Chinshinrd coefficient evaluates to 15.0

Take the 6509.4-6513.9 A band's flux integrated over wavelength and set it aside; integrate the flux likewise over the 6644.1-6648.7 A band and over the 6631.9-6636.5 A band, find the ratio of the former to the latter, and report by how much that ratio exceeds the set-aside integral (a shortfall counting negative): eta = -69.2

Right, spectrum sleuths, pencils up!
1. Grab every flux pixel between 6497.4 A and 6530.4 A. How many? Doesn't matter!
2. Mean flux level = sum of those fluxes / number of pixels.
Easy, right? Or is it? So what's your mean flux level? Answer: 15.9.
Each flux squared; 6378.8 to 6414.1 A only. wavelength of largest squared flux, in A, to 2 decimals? 6388.35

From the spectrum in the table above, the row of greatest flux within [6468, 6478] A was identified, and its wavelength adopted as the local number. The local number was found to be 6472.75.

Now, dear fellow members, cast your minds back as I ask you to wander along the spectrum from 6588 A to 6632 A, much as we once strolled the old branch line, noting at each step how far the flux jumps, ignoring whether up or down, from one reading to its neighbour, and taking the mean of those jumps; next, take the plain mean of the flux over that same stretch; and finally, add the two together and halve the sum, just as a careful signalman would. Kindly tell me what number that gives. 8.8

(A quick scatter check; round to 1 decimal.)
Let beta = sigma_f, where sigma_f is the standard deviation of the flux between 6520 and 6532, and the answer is 1.0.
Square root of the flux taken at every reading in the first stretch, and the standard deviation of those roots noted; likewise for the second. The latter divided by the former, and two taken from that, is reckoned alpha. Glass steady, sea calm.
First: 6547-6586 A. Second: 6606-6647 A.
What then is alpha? -1.5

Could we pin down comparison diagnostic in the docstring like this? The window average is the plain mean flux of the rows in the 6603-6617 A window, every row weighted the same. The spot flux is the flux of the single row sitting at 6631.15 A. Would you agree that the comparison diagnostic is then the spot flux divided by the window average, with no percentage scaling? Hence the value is 0.90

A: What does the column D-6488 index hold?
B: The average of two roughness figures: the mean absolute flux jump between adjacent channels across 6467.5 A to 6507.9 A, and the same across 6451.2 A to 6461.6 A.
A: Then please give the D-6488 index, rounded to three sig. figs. 1.98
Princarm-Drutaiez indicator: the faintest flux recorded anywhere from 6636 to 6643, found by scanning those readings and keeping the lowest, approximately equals 9.596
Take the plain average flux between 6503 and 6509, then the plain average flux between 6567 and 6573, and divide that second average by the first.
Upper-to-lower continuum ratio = 0.80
